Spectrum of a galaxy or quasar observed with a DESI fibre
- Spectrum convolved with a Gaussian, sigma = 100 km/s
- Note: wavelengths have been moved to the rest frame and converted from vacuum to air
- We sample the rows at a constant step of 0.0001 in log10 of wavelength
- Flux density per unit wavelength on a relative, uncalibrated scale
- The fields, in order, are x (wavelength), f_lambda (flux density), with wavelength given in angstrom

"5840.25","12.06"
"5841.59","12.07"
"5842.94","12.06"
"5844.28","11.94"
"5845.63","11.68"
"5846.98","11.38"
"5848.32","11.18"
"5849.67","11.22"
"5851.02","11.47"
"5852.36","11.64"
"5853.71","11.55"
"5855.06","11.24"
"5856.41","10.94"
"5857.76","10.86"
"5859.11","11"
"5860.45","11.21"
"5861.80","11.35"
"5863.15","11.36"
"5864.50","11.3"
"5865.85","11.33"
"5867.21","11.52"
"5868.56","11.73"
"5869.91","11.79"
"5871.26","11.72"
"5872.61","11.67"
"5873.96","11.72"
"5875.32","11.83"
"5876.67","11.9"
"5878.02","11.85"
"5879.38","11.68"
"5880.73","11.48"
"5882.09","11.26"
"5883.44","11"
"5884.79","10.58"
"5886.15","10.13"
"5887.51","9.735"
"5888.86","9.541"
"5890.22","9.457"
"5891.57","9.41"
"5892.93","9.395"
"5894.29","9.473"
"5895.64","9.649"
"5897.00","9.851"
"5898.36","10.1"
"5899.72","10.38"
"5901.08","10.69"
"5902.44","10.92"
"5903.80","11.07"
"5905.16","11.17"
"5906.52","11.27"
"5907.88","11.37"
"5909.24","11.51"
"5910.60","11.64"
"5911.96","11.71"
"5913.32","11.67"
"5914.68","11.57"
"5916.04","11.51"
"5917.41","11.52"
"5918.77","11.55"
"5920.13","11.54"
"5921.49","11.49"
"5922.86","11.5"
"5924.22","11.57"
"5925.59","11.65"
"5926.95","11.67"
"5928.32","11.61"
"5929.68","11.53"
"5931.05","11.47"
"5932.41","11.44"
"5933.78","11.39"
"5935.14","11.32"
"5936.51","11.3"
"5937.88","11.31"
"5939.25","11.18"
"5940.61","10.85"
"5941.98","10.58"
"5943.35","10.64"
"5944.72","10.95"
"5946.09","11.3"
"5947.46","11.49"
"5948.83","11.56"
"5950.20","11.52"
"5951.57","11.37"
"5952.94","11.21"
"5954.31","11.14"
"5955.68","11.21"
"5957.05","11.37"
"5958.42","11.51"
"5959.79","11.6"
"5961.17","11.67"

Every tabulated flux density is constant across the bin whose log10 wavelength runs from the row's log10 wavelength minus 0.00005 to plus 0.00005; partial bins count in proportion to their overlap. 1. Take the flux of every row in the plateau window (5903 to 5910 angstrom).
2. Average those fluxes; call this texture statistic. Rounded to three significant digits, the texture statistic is 11.3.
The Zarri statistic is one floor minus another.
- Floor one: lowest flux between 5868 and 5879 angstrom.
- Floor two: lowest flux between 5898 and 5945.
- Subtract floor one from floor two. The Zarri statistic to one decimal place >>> -1.6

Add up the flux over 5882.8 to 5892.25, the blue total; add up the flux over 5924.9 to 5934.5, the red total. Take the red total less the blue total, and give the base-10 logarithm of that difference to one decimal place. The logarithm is 1.0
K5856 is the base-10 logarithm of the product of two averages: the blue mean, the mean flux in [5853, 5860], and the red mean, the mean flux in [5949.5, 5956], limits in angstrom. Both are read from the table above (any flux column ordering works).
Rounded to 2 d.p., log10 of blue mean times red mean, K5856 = 2.10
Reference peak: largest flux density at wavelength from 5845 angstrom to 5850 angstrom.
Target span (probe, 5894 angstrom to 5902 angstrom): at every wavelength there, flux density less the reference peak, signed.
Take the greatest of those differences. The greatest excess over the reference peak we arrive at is -0.99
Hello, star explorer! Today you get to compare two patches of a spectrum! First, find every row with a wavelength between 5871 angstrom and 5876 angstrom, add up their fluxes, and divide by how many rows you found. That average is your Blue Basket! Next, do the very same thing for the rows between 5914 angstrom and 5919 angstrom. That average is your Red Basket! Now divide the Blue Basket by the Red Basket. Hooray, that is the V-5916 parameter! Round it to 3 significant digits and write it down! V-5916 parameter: 1.02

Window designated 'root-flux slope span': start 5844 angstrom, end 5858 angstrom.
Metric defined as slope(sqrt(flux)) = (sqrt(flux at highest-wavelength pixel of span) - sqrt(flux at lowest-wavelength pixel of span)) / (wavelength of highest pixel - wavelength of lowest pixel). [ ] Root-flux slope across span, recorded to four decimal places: -0.0119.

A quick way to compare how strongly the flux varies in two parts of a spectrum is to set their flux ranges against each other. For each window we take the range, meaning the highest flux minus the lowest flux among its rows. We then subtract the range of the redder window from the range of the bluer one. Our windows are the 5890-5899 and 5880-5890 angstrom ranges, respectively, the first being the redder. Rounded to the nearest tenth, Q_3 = 1.2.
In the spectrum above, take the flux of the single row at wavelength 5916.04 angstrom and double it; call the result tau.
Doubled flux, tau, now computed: 23.0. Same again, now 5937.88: 22.6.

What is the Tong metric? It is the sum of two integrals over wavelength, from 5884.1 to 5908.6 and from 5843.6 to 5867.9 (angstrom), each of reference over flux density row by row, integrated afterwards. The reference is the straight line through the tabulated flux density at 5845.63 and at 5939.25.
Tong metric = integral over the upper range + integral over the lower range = 52.3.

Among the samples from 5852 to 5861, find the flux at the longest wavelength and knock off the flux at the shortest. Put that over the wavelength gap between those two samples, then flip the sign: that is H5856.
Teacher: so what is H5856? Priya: 0.053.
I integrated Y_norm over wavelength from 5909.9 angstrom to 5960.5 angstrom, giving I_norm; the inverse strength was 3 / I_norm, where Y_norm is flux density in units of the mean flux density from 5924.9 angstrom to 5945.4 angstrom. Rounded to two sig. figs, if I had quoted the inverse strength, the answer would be 0.059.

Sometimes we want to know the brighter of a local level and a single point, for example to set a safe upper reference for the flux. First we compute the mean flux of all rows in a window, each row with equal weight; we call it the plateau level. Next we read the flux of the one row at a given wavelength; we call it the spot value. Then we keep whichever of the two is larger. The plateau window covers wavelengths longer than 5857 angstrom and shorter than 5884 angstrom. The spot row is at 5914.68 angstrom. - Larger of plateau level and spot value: 11.6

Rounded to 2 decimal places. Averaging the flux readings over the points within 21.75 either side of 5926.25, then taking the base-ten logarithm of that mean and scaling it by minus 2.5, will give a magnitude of -2.64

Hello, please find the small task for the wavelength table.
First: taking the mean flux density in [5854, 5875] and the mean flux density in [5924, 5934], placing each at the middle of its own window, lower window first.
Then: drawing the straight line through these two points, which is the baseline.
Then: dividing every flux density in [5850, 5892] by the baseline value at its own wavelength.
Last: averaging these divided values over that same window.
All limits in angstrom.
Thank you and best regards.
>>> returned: 0.977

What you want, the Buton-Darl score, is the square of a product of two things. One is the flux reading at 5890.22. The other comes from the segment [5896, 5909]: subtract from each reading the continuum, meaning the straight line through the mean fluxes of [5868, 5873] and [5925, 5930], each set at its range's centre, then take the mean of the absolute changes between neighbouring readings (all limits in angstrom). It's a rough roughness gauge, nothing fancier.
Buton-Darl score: 3.3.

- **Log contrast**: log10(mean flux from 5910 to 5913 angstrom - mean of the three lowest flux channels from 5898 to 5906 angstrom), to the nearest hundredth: 0.11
